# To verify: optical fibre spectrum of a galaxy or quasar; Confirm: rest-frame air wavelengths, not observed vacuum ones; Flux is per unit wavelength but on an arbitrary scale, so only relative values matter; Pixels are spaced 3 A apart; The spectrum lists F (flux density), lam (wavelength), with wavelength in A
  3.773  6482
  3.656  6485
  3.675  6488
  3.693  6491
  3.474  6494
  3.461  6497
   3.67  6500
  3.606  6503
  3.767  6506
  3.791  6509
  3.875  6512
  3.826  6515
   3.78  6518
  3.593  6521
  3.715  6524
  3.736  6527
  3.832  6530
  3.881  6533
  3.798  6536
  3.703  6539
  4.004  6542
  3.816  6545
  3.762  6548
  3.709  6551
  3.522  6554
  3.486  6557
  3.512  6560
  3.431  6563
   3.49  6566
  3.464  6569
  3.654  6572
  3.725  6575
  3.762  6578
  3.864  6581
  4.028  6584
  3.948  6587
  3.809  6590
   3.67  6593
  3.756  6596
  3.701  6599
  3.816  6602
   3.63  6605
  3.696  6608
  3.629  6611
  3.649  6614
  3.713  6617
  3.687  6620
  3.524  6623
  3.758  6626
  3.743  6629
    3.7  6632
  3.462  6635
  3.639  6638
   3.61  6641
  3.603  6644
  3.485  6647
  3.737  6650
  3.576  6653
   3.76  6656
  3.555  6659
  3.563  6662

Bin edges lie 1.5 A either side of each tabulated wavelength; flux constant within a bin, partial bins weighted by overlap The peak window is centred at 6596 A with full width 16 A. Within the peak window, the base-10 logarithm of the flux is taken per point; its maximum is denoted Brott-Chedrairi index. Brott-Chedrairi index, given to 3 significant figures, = 0.582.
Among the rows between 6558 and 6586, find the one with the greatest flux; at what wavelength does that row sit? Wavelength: 6584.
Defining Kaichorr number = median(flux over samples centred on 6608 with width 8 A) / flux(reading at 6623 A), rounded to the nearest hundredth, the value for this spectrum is 1.03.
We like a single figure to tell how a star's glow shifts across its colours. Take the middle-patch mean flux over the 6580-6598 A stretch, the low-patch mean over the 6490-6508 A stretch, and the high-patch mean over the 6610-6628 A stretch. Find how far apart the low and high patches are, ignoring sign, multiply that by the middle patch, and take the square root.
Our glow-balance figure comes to 0.43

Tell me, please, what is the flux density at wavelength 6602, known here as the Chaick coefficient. 3.816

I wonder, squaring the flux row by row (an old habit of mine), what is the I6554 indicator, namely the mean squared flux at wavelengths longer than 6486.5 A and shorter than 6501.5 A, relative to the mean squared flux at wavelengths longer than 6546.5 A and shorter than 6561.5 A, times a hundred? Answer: 100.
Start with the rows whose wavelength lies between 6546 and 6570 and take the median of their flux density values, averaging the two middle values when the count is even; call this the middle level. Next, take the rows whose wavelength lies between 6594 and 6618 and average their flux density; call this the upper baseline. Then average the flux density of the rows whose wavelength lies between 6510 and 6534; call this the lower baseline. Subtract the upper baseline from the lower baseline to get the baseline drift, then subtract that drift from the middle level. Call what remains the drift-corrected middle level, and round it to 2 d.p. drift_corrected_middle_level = 3.42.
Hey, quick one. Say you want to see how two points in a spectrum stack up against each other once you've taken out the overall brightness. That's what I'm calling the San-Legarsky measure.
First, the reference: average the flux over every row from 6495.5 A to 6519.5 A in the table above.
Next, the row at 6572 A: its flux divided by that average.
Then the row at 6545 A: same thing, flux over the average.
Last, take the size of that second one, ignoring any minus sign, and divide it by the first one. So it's 1.04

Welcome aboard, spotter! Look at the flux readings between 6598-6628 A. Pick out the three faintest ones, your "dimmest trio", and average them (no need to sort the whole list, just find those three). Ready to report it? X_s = 3.59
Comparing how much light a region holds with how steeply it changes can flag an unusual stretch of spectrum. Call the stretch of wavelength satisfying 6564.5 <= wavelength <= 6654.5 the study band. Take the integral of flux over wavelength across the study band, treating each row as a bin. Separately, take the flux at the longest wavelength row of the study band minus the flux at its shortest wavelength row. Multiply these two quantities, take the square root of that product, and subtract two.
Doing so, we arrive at 3.3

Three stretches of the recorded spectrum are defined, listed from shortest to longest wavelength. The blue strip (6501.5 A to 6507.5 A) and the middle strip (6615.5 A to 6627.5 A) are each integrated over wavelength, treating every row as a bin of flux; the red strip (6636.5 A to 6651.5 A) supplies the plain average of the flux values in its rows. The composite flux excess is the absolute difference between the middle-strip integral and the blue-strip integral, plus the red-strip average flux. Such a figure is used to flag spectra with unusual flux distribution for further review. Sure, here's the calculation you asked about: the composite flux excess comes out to 26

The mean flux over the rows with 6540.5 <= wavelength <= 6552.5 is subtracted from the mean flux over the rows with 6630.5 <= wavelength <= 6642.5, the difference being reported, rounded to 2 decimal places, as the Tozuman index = -0.22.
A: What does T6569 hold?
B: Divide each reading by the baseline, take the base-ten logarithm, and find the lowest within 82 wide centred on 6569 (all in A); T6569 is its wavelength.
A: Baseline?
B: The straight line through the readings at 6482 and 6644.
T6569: 6563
